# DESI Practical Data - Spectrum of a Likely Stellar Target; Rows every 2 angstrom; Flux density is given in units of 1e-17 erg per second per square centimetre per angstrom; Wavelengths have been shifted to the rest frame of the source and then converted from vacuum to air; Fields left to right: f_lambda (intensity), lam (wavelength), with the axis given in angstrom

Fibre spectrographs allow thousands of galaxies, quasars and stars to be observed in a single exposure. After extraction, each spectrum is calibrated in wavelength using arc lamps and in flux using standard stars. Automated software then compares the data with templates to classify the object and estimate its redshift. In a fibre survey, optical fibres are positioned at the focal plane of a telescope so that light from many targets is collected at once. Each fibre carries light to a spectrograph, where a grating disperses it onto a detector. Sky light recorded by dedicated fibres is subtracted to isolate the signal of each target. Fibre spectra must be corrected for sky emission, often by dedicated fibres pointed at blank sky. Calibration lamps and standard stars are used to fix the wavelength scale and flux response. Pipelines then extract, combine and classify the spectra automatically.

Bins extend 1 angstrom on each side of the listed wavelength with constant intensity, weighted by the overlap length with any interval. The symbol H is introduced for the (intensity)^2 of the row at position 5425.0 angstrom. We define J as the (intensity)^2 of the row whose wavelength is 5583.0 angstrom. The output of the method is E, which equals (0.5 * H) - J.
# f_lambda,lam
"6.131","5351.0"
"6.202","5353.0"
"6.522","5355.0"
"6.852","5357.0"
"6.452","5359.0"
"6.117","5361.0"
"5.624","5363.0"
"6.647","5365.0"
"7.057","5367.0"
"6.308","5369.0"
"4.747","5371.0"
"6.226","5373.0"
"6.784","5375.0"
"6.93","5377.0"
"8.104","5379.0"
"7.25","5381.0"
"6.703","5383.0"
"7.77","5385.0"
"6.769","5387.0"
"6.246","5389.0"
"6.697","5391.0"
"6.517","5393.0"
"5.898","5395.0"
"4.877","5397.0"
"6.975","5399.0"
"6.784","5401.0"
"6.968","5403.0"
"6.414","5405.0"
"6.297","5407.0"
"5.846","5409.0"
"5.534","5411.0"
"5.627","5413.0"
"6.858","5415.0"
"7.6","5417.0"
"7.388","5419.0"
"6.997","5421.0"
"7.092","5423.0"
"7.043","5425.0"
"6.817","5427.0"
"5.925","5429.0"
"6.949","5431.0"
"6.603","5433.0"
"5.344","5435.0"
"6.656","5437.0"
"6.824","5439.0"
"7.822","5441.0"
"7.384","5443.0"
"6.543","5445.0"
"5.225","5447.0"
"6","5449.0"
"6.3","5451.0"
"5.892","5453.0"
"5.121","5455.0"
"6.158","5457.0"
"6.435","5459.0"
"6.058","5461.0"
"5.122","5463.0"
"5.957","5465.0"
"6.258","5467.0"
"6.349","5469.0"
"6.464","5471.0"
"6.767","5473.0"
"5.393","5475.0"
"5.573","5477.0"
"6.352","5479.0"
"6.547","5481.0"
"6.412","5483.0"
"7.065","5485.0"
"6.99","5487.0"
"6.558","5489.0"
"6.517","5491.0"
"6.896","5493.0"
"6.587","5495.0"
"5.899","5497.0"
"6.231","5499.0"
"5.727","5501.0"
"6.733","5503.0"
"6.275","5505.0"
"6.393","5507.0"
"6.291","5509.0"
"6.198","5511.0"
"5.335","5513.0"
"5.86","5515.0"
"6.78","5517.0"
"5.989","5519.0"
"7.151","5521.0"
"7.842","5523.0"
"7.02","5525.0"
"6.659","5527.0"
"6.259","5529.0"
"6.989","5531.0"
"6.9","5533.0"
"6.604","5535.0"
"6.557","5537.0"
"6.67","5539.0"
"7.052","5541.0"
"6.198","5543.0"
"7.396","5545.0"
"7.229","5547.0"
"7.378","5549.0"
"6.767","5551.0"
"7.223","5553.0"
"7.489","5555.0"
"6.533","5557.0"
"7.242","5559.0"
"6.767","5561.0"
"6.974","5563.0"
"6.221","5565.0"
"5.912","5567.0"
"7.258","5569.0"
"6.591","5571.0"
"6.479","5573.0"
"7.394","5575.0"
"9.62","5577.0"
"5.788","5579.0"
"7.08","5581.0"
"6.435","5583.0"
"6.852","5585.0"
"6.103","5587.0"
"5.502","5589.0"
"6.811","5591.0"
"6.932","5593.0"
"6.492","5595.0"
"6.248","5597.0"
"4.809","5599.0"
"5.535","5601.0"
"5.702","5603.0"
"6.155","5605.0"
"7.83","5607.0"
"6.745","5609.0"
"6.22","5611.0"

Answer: -17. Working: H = 50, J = 41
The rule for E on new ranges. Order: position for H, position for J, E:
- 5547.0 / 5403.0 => -22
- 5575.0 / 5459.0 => -14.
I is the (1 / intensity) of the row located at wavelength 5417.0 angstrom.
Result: 0.132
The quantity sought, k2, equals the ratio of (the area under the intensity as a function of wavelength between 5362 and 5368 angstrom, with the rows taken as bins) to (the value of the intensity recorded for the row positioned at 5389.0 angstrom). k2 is 6.2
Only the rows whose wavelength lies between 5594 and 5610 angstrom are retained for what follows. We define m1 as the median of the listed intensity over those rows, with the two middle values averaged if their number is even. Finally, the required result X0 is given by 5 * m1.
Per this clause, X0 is 31.0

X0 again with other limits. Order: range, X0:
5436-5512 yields 31.8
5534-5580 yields 33.8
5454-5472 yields 30.8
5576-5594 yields 34.1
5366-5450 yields 33.7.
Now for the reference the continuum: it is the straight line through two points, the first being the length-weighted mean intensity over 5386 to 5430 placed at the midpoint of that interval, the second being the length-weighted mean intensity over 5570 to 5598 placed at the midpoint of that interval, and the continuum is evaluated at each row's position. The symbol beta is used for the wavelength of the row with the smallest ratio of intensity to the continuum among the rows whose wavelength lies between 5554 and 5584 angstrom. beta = 5579.0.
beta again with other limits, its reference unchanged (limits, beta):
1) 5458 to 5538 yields 5463.0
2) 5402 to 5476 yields 5463.0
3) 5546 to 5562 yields 5557.0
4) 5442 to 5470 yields 5463.0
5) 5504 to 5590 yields 5513.0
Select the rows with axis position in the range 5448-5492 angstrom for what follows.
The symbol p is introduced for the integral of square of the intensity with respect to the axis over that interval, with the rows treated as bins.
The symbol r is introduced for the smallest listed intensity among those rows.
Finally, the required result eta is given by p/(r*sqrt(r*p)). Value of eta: 3.56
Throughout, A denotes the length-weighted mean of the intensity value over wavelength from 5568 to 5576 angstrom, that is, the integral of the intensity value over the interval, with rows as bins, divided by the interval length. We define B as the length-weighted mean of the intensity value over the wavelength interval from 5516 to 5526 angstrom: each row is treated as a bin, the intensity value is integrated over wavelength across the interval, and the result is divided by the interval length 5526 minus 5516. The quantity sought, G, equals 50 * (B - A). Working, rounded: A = 6.9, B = 7.0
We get 1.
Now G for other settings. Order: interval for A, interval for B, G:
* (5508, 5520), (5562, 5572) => 26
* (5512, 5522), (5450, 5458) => -18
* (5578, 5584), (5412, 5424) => 25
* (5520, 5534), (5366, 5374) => -44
